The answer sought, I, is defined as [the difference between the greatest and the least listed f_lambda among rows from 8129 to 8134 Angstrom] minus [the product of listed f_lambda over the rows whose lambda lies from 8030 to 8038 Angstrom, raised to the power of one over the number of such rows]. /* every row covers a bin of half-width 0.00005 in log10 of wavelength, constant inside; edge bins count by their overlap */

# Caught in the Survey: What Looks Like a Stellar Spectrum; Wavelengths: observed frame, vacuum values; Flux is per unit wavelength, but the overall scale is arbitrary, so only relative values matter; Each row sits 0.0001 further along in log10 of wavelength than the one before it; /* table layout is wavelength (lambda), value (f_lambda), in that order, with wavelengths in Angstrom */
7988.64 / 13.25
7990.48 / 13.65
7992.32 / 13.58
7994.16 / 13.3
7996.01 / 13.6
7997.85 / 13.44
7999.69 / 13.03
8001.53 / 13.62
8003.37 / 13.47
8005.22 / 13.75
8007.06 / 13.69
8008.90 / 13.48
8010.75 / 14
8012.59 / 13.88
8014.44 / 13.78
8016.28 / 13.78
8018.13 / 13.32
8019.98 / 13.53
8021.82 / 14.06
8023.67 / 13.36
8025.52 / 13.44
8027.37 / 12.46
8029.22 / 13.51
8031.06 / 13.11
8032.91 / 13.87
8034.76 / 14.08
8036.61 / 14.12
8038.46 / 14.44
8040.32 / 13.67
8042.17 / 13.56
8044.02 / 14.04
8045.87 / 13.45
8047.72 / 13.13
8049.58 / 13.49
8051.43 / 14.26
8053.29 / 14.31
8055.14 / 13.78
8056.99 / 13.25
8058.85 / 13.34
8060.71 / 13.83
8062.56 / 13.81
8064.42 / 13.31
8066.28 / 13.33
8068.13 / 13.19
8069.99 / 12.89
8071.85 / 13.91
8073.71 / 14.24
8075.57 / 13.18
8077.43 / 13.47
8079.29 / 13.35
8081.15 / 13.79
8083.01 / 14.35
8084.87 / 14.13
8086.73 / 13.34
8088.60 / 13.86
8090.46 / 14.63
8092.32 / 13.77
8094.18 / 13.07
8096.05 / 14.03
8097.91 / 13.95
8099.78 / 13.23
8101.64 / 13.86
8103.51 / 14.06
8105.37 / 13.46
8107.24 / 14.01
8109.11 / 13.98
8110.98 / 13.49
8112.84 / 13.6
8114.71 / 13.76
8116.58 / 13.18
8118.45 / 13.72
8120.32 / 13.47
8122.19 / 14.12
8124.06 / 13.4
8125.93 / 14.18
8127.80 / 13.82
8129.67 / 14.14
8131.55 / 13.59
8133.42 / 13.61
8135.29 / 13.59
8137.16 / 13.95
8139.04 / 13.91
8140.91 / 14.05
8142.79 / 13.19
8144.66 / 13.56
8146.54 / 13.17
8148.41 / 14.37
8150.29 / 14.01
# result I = -13.2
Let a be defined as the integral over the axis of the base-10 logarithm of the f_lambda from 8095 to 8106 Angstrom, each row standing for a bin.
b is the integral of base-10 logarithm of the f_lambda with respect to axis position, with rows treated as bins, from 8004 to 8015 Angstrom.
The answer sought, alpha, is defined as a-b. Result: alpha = 0.01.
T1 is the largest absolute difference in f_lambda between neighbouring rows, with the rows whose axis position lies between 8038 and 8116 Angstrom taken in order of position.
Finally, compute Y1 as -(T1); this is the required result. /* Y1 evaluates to -1.06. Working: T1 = 1.06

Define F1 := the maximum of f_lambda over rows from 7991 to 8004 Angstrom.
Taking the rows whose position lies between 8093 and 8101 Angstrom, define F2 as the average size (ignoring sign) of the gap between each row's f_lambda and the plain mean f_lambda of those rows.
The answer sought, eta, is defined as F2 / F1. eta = 0.031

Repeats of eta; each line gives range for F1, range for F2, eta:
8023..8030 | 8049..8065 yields 0.024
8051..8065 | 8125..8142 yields 0.014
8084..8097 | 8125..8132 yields 0.016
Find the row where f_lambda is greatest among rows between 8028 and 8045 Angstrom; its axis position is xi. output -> 8038.46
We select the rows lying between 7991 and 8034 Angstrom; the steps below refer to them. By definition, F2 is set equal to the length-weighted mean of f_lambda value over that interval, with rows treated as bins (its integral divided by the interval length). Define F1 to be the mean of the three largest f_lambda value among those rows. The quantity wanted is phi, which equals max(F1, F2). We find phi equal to 14.0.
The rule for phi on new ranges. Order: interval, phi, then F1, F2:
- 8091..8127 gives 14.1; 14.1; 13.7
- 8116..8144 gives 14.1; 14.1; 13.7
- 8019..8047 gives 14.2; 14.2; 13.6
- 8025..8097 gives 14.5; 14.5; 13.7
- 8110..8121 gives 13.7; 13.7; 13.5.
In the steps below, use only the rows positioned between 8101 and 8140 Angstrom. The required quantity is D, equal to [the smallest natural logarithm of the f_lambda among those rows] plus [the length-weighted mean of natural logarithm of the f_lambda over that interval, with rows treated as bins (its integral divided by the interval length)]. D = 5.20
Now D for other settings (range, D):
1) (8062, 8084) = 5.16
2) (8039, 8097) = 5.17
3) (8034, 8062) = 5.20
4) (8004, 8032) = 5.13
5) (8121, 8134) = 5.22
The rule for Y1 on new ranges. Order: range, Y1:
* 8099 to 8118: -0.63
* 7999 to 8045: -1.05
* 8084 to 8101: -0.96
